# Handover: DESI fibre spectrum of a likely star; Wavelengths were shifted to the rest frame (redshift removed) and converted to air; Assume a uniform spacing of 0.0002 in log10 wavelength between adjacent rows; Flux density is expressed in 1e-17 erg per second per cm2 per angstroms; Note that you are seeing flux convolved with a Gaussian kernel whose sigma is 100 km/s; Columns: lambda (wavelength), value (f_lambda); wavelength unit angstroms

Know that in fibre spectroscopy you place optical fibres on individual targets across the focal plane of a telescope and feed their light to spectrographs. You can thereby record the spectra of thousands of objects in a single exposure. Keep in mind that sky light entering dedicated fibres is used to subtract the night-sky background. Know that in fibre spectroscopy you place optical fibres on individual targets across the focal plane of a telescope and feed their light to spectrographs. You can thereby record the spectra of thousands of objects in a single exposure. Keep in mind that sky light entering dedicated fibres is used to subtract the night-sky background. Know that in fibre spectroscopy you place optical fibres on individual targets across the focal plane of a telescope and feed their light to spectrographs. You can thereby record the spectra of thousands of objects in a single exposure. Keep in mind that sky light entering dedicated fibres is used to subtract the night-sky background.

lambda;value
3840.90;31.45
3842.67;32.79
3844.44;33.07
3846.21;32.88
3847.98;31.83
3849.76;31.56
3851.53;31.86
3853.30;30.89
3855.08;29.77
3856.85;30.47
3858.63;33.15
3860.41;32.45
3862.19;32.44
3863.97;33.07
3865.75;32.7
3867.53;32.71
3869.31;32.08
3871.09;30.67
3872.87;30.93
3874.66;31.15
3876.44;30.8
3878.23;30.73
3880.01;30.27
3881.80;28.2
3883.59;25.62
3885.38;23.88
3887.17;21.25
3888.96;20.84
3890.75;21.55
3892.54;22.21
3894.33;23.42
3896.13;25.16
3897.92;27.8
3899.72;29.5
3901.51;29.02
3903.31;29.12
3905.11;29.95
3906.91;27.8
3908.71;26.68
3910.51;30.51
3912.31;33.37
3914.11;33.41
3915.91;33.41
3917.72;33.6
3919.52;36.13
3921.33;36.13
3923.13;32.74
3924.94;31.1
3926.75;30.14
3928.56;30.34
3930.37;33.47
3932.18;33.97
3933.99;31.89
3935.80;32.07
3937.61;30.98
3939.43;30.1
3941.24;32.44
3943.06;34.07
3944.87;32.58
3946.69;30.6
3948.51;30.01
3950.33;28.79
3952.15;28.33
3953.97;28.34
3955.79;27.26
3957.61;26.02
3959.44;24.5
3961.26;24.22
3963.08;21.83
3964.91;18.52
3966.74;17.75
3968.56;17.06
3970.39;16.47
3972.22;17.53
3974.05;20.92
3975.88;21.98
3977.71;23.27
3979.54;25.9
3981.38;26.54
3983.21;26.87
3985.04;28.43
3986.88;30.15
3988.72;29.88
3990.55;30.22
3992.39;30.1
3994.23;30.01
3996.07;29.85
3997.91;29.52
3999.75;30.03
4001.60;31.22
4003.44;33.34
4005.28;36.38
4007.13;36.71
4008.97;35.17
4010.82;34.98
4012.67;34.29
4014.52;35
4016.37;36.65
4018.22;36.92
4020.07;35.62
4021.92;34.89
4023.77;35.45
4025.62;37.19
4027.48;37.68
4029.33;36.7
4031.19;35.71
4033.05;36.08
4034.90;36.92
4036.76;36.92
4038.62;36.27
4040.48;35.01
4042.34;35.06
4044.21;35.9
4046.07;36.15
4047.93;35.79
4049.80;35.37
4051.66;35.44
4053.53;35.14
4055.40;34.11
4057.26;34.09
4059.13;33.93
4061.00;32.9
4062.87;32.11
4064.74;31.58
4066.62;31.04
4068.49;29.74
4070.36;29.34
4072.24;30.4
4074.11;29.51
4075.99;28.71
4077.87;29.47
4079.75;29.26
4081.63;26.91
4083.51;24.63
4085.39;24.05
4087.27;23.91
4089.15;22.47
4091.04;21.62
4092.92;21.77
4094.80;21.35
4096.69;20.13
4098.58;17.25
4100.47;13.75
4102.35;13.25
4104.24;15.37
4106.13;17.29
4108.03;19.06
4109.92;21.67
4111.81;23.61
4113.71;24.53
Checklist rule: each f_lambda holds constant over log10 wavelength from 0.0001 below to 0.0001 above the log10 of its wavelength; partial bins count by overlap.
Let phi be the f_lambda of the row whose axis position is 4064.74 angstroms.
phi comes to 31.58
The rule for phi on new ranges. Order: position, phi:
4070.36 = 29.34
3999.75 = 30.03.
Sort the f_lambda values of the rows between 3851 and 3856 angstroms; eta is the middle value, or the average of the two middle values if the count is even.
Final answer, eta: 31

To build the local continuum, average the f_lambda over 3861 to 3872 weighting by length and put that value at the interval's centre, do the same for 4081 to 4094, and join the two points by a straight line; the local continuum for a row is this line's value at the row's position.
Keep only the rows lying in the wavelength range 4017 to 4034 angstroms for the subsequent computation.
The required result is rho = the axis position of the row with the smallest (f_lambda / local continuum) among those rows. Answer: 4021.92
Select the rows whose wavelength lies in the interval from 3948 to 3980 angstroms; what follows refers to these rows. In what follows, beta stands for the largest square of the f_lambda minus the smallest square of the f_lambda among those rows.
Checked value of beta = 629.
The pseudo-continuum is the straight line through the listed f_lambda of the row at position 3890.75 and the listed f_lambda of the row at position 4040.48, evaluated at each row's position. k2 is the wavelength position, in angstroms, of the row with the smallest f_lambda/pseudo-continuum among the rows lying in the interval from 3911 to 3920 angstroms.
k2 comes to 3917.72 angstroms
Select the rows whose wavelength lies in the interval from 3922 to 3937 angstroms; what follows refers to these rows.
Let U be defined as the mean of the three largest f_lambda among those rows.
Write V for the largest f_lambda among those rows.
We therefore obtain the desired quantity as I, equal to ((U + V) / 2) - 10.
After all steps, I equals 23.7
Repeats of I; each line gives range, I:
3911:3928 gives 25.7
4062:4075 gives 21.8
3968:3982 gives 15.9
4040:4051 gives 26.0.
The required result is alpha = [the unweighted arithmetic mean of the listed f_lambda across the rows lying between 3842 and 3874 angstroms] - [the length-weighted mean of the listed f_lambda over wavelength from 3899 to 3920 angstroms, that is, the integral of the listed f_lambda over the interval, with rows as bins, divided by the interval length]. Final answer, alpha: 1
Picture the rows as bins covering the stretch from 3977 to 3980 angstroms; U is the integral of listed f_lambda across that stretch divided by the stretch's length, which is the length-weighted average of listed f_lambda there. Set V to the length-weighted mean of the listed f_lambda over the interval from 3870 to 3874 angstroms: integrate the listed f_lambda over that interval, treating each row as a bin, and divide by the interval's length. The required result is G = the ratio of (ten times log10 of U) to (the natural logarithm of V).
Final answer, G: 4.0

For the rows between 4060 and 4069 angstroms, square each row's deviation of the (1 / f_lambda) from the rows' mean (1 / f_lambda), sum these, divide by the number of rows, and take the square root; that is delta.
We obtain 0.0011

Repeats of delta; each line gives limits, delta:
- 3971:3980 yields 0.0061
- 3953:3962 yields 0.0023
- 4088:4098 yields 0.0017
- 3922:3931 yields 0.0013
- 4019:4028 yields 0.0008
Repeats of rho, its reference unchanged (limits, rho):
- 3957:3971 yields 3970.39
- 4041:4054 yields 4042.34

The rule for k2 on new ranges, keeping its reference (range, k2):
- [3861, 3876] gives 3874.66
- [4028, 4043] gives 4042.34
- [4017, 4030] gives 4021.92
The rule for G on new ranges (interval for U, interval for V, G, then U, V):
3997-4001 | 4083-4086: 4.6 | 29.8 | 24.3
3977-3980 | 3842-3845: 4.0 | 24.5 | 32.9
